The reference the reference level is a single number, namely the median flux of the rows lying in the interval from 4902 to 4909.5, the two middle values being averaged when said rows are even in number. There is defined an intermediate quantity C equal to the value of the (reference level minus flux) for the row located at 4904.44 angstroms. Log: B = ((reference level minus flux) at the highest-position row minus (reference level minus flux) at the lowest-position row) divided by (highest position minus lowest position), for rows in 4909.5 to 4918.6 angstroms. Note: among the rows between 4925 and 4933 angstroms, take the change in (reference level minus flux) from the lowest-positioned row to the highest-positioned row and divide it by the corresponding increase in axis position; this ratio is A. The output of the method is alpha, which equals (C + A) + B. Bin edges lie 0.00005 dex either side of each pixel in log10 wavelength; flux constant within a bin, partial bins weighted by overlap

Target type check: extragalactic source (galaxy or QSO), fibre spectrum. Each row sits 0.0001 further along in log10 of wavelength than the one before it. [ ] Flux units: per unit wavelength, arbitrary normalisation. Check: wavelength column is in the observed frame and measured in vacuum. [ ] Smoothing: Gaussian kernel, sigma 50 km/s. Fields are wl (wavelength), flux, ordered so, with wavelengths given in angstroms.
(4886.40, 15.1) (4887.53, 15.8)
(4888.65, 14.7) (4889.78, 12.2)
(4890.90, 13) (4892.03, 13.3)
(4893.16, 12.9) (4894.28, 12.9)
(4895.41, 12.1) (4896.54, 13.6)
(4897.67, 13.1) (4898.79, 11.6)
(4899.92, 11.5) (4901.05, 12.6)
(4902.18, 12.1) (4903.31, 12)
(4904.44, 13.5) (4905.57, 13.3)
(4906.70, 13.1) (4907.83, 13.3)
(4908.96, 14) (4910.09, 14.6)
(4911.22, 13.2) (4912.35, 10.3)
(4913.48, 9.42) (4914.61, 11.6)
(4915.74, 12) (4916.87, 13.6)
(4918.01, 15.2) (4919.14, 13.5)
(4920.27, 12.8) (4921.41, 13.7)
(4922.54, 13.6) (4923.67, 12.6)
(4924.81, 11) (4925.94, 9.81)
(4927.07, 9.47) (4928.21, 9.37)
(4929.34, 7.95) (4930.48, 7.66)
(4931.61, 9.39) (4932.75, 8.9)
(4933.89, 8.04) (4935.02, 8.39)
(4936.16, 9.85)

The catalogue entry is 0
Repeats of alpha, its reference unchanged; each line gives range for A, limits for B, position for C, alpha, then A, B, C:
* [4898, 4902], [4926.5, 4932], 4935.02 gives 4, -0.4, 0.0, 5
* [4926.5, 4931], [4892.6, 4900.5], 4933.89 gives 6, 0.5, 0.2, 5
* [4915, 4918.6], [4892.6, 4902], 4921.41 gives -2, -1.4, 0.0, 0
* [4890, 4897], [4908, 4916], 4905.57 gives 0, -0.1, 0.3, 0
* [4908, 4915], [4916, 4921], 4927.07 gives 4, 0.4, 0.2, 4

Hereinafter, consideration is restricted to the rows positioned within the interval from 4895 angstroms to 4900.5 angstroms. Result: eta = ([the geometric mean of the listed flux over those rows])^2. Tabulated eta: 153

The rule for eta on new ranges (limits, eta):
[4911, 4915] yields 122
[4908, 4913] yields 167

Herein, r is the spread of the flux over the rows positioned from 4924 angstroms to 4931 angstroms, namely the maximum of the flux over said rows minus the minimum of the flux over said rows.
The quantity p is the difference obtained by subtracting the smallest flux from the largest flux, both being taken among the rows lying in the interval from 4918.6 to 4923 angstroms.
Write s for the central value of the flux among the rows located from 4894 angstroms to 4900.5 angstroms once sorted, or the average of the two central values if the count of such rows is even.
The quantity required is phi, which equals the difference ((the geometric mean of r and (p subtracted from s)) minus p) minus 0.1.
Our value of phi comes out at 5.2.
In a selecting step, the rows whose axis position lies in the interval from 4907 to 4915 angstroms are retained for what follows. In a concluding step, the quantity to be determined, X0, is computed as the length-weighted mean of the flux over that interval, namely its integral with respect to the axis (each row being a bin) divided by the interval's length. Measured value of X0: 12.4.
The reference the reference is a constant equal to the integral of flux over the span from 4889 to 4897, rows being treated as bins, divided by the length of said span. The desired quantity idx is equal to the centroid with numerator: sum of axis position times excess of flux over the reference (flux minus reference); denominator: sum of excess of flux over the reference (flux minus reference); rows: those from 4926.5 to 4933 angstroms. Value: 4930.0 angstroms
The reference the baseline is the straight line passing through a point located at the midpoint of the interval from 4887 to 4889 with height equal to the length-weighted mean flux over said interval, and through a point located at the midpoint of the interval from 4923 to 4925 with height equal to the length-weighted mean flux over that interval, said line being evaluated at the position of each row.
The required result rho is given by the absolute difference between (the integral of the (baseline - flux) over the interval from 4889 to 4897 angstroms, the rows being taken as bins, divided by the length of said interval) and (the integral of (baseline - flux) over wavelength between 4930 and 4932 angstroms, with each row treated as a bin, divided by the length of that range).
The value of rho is 0.9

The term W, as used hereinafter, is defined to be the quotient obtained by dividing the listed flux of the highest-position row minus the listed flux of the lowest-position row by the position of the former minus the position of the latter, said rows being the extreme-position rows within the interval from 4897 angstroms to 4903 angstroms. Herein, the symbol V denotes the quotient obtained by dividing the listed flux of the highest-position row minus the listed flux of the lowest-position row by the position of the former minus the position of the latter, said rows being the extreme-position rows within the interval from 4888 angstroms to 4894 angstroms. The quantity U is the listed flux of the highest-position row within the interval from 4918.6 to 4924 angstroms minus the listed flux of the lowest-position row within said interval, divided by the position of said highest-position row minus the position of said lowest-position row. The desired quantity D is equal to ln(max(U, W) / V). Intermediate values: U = -0.20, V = -0.4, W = -0.22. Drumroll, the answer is -0.7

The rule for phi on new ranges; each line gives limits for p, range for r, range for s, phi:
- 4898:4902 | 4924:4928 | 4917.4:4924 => 3.2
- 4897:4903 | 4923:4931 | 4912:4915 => 4.9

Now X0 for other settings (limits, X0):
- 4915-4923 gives 13.4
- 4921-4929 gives 11.2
